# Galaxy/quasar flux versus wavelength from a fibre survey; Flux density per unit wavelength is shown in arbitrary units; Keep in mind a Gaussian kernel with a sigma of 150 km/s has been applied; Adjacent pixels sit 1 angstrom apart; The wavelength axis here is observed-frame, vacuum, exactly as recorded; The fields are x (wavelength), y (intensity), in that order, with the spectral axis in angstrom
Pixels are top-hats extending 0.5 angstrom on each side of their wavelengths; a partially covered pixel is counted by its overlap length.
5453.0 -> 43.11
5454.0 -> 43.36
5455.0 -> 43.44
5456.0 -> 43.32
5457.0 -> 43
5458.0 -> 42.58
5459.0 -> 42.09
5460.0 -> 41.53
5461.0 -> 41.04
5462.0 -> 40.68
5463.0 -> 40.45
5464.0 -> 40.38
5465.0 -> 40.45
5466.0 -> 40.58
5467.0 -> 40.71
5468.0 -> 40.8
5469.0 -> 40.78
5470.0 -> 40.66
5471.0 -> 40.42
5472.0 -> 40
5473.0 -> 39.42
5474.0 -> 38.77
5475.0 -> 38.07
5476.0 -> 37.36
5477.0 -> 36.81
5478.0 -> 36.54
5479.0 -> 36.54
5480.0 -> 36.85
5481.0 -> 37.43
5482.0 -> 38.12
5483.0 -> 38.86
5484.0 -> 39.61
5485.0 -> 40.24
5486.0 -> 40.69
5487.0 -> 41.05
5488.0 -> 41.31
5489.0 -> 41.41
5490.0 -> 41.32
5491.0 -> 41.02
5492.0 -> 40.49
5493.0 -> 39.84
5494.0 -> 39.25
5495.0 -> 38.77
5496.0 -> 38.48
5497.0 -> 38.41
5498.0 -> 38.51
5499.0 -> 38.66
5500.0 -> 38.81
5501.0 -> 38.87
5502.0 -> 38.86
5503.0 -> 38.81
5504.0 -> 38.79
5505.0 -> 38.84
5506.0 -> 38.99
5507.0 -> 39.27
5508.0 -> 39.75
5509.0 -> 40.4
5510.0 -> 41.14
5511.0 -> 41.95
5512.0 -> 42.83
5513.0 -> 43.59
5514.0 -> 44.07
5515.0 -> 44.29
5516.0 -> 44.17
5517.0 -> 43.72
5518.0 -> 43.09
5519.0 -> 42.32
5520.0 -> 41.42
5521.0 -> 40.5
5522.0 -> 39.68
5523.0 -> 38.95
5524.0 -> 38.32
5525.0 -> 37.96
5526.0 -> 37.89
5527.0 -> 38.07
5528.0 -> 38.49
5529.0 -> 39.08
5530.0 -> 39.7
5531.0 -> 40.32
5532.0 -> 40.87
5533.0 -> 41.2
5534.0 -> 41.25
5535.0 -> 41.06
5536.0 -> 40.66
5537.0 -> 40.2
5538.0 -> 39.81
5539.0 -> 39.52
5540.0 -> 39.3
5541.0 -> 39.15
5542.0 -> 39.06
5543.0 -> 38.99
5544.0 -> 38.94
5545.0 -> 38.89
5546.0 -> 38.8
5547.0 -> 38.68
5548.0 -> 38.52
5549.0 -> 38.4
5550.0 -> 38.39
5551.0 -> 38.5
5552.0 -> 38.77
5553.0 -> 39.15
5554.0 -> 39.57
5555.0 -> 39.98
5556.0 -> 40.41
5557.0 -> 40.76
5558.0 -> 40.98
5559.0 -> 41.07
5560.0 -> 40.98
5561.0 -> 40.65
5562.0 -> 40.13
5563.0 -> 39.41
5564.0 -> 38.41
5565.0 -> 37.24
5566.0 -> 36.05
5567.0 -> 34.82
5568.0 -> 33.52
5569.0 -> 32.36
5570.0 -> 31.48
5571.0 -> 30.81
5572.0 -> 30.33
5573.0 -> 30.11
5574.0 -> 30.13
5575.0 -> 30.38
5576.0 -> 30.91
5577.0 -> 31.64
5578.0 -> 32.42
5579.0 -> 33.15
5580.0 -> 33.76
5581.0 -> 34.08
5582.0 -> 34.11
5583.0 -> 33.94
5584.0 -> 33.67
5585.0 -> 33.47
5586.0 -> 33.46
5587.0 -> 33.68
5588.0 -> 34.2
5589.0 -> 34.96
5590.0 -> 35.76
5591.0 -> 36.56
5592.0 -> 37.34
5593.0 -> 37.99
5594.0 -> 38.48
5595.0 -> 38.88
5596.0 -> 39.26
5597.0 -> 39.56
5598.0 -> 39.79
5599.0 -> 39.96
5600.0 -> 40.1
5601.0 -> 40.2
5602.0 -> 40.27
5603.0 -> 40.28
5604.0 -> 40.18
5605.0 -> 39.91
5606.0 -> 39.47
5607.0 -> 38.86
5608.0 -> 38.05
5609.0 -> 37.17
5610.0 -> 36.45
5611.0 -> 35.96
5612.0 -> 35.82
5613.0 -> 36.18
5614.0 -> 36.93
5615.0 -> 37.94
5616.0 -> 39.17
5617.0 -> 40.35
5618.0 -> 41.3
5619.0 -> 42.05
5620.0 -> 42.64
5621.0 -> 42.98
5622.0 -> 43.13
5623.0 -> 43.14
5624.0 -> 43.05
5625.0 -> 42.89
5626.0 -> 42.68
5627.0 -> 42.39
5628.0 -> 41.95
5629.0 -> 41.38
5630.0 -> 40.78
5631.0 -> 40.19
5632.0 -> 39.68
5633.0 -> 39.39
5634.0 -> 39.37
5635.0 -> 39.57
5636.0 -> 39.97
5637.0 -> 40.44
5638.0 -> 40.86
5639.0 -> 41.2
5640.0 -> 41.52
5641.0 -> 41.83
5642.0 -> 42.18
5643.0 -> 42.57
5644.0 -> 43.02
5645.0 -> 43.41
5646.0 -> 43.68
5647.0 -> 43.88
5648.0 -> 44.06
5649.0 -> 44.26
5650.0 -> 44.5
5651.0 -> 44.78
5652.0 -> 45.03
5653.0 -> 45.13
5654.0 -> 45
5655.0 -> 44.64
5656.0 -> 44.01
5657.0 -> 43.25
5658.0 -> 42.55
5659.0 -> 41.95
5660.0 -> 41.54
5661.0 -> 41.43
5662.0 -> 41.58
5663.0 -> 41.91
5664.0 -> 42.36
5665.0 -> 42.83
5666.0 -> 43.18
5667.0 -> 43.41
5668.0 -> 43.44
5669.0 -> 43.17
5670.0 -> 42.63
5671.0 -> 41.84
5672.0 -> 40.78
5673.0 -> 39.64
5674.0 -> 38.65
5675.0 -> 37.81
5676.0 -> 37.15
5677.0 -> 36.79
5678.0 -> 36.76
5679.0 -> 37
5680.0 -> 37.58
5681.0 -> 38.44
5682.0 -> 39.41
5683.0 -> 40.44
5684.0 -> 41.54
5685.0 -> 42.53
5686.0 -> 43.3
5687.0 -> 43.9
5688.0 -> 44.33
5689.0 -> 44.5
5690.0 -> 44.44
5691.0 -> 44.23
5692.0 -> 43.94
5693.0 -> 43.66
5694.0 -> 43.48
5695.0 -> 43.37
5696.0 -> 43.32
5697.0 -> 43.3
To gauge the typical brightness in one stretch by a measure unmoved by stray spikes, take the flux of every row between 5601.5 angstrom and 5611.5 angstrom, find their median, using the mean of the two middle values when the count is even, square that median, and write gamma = 1534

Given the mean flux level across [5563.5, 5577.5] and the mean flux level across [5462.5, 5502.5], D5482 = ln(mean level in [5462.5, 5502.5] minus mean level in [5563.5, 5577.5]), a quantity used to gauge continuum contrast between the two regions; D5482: 1.9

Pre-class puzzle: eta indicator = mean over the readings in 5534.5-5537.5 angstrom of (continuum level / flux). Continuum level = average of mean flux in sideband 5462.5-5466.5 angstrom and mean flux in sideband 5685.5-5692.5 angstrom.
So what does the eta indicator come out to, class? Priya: 1.04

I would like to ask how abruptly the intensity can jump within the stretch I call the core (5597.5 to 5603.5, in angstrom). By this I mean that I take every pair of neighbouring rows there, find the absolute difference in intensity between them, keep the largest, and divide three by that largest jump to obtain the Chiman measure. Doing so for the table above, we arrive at 18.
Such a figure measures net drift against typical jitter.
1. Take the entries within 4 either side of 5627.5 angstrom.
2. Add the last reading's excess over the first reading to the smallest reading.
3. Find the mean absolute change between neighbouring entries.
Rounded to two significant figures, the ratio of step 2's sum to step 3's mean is 91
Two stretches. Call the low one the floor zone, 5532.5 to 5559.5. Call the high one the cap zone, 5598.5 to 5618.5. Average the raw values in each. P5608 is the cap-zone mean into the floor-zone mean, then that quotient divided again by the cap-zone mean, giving 0.0264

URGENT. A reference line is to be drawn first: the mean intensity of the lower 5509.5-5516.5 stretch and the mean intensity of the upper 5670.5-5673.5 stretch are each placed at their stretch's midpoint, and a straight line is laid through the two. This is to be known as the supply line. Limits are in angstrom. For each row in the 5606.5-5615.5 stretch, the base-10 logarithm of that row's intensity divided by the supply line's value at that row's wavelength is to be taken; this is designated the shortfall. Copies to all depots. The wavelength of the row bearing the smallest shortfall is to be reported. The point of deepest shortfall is 5612.0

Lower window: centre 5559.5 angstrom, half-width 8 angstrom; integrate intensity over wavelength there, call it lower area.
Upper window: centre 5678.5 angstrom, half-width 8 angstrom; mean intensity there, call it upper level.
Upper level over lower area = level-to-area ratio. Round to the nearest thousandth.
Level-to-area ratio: 0.063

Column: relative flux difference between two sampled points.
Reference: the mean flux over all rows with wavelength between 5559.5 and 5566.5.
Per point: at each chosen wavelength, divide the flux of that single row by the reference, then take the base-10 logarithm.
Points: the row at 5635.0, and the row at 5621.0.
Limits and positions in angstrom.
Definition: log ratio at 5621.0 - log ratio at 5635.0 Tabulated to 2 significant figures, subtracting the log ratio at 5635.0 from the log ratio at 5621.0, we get 0.036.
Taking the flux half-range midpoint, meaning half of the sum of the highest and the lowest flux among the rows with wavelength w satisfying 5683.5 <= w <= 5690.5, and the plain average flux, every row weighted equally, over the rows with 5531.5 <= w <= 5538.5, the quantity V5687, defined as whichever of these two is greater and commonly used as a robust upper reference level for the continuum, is 43.0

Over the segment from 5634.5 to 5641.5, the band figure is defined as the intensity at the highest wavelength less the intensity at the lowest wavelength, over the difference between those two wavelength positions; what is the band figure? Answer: 0.38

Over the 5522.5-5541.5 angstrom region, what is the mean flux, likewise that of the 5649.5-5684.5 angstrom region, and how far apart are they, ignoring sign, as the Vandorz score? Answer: 1.9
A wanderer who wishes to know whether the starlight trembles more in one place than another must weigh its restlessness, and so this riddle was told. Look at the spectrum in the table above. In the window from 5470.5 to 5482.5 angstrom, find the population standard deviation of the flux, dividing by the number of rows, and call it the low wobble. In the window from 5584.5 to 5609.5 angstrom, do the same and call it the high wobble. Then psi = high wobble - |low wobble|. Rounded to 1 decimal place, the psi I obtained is 1.0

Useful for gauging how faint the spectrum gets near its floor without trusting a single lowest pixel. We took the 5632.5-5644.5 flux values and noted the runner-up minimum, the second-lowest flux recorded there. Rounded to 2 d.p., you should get 39.39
